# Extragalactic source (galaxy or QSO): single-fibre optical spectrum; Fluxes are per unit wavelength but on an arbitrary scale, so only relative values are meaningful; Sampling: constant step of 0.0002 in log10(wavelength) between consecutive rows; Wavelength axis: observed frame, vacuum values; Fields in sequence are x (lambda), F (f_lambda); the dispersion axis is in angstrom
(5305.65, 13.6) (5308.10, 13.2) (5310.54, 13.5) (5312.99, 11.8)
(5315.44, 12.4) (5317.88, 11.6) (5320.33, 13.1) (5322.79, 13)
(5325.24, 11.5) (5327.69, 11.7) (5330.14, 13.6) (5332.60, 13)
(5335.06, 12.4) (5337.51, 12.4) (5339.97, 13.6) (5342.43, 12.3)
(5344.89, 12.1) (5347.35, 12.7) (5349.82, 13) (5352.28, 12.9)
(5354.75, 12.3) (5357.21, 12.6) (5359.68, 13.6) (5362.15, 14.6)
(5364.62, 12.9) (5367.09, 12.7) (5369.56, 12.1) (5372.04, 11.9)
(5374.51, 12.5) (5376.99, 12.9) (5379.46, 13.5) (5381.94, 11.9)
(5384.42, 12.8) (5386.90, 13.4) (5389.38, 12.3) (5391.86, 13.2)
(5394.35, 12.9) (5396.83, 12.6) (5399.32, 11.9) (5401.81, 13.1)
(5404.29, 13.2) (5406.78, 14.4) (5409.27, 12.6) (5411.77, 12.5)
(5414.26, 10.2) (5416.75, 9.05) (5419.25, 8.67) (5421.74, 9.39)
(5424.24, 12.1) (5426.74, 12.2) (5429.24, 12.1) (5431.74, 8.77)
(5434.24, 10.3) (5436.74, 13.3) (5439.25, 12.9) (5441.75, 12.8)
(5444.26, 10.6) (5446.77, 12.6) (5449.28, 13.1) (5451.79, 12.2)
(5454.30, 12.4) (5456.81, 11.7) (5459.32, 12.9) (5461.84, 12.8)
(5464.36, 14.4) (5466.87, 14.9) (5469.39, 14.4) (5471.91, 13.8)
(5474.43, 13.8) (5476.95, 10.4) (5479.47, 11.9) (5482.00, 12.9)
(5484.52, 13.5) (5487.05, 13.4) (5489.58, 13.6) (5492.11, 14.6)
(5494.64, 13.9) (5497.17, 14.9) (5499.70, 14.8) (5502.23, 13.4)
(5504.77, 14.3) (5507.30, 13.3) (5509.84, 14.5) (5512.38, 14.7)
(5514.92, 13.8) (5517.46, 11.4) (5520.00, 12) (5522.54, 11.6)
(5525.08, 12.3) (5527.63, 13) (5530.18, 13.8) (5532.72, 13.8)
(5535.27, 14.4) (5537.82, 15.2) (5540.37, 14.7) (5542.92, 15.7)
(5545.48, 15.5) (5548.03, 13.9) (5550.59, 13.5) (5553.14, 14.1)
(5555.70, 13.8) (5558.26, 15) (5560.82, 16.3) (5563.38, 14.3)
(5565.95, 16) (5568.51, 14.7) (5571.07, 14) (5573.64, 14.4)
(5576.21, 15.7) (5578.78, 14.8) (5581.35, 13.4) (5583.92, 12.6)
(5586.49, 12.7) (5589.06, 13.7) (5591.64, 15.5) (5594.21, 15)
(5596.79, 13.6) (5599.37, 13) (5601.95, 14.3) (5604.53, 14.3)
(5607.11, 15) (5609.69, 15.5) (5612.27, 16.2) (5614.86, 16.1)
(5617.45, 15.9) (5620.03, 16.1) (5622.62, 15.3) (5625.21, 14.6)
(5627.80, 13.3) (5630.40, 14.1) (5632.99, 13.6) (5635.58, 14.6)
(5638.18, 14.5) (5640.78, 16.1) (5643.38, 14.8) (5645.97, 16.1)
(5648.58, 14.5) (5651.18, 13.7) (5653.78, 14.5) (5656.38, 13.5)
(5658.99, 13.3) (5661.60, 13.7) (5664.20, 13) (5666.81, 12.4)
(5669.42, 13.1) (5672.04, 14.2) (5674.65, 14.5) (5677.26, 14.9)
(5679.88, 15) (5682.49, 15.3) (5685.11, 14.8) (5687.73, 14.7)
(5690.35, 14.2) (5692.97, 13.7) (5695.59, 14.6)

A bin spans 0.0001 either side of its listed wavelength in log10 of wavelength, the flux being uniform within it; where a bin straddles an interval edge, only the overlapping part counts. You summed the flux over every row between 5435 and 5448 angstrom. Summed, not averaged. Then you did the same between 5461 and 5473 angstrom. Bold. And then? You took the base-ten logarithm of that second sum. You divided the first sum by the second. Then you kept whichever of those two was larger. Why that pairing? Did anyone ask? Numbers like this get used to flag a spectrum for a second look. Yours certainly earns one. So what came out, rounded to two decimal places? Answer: 1.85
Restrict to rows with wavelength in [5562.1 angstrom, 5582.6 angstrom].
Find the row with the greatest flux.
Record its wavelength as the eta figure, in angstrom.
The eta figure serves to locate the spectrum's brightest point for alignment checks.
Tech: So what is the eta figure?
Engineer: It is 5565.95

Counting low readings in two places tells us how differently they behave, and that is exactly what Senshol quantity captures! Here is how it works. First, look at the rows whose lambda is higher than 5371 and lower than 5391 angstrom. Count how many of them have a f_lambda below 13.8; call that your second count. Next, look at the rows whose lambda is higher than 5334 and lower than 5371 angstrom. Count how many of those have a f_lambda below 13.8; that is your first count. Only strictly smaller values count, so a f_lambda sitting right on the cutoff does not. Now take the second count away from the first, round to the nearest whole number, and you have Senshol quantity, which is 6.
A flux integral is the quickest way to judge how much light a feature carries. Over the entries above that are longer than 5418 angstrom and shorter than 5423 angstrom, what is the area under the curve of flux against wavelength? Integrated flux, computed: 45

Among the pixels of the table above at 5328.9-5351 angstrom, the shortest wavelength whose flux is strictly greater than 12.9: 5330.14 angstrom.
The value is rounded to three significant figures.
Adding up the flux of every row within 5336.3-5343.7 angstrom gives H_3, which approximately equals 38.3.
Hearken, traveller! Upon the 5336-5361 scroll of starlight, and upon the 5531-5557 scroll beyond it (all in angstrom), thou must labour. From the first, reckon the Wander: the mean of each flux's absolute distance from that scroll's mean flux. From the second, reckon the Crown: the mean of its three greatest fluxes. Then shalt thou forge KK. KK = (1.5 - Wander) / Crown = 0.07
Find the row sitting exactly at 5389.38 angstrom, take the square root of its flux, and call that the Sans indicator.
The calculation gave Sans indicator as 3.51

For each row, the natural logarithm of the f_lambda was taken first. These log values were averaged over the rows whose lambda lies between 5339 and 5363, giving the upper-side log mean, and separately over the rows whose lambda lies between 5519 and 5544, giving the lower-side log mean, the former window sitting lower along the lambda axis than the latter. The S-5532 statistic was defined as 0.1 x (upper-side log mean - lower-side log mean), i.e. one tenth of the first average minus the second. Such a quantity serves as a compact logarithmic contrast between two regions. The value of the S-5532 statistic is -0.005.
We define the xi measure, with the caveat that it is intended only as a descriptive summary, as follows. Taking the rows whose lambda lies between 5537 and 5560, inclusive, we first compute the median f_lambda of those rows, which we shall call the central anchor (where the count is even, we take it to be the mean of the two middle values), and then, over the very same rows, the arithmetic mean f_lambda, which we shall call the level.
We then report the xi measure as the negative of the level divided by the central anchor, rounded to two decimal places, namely -0.99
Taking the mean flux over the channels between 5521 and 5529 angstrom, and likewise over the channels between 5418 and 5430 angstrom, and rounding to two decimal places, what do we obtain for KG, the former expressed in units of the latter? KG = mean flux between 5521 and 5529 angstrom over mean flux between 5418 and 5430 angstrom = 1.13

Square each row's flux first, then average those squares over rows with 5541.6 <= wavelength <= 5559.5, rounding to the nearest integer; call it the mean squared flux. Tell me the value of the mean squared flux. 211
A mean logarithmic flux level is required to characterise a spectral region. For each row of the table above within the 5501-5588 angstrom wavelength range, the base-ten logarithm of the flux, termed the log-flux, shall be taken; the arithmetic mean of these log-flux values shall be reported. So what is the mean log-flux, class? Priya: 1.15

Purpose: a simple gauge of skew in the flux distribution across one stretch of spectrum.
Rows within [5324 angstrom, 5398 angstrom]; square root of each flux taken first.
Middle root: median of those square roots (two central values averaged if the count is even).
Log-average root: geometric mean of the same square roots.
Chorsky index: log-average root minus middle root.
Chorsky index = 0.002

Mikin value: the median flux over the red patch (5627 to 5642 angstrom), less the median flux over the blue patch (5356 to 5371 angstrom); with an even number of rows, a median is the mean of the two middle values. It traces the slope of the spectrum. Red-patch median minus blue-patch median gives 1.5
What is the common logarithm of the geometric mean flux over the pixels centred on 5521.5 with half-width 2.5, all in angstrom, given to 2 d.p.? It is 1.07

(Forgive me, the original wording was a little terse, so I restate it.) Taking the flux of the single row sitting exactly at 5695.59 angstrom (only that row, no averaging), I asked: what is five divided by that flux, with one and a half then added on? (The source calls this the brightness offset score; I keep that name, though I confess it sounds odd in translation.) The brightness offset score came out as 1.84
